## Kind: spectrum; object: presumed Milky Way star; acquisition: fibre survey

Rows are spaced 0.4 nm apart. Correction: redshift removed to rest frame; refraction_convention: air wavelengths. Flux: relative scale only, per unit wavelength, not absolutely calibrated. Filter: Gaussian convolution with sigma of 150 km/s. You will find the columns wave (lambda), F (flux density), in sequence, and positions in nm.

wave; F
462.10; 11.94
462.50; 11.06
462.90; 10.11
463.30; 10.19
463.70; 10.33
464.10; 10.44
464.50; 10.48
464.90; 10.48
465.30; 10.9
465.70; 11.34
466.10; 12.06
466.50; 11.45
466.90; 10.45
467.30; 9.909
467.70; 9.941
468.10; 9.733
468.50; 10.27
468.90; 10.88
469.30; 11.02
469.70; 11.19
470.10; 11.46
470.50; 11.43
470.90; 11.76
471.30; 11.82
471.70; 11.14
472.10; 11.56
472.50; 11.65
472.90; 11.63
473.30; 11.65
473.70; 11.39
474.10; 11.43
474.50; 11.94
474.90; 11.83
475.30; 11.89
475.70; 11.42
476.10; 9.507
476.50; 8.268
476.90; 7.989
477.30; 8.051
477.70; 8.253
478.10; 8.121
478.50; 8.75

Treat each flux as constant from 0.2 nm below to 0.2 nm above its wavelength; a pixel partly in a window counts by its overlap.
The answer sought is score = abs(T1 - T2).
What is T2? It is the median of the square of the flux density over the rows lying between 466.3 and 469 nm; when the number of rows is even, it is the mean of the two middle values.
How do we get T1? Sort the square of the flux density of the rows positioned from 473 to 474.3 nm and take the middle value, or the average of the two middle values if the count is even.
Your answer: 25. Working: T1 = 131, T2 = 105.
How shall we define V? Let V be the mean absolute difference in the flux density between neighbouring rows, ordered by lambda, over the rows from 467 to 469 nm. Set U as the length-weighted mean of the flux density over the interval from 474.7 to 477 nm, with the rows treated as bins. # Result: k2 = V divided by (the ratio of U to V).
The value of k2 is 0.012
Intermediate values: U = 10.2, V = 0.35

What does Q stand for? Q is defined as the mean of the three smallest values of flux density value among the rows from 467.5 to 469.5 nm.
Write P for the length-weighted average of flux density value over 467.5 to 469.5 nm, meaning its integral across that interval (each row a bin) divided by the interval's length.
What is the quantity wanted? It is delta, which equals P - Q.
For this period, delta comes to 0.39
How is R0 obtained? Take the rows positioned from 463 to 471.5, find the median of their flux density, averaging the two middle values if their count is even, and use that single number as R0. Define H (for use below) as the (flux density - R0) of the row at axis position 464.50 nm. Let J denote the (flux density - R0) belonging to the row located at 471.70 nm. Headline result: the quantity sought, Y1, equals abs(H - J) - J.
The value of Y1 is 0.4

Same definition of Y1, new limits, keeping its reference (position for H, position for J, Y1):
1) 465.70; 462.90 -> 2.0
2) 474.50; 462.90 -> 2.6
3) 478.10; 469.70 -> 2.8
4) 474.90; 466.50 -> -0.2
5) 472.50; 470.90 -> -0.8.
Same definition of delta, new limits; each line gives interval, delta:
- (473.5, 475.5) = 0.15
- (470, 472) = 0.18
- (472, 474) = 0.04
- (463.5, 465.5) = 0.11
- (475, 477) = 1.42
